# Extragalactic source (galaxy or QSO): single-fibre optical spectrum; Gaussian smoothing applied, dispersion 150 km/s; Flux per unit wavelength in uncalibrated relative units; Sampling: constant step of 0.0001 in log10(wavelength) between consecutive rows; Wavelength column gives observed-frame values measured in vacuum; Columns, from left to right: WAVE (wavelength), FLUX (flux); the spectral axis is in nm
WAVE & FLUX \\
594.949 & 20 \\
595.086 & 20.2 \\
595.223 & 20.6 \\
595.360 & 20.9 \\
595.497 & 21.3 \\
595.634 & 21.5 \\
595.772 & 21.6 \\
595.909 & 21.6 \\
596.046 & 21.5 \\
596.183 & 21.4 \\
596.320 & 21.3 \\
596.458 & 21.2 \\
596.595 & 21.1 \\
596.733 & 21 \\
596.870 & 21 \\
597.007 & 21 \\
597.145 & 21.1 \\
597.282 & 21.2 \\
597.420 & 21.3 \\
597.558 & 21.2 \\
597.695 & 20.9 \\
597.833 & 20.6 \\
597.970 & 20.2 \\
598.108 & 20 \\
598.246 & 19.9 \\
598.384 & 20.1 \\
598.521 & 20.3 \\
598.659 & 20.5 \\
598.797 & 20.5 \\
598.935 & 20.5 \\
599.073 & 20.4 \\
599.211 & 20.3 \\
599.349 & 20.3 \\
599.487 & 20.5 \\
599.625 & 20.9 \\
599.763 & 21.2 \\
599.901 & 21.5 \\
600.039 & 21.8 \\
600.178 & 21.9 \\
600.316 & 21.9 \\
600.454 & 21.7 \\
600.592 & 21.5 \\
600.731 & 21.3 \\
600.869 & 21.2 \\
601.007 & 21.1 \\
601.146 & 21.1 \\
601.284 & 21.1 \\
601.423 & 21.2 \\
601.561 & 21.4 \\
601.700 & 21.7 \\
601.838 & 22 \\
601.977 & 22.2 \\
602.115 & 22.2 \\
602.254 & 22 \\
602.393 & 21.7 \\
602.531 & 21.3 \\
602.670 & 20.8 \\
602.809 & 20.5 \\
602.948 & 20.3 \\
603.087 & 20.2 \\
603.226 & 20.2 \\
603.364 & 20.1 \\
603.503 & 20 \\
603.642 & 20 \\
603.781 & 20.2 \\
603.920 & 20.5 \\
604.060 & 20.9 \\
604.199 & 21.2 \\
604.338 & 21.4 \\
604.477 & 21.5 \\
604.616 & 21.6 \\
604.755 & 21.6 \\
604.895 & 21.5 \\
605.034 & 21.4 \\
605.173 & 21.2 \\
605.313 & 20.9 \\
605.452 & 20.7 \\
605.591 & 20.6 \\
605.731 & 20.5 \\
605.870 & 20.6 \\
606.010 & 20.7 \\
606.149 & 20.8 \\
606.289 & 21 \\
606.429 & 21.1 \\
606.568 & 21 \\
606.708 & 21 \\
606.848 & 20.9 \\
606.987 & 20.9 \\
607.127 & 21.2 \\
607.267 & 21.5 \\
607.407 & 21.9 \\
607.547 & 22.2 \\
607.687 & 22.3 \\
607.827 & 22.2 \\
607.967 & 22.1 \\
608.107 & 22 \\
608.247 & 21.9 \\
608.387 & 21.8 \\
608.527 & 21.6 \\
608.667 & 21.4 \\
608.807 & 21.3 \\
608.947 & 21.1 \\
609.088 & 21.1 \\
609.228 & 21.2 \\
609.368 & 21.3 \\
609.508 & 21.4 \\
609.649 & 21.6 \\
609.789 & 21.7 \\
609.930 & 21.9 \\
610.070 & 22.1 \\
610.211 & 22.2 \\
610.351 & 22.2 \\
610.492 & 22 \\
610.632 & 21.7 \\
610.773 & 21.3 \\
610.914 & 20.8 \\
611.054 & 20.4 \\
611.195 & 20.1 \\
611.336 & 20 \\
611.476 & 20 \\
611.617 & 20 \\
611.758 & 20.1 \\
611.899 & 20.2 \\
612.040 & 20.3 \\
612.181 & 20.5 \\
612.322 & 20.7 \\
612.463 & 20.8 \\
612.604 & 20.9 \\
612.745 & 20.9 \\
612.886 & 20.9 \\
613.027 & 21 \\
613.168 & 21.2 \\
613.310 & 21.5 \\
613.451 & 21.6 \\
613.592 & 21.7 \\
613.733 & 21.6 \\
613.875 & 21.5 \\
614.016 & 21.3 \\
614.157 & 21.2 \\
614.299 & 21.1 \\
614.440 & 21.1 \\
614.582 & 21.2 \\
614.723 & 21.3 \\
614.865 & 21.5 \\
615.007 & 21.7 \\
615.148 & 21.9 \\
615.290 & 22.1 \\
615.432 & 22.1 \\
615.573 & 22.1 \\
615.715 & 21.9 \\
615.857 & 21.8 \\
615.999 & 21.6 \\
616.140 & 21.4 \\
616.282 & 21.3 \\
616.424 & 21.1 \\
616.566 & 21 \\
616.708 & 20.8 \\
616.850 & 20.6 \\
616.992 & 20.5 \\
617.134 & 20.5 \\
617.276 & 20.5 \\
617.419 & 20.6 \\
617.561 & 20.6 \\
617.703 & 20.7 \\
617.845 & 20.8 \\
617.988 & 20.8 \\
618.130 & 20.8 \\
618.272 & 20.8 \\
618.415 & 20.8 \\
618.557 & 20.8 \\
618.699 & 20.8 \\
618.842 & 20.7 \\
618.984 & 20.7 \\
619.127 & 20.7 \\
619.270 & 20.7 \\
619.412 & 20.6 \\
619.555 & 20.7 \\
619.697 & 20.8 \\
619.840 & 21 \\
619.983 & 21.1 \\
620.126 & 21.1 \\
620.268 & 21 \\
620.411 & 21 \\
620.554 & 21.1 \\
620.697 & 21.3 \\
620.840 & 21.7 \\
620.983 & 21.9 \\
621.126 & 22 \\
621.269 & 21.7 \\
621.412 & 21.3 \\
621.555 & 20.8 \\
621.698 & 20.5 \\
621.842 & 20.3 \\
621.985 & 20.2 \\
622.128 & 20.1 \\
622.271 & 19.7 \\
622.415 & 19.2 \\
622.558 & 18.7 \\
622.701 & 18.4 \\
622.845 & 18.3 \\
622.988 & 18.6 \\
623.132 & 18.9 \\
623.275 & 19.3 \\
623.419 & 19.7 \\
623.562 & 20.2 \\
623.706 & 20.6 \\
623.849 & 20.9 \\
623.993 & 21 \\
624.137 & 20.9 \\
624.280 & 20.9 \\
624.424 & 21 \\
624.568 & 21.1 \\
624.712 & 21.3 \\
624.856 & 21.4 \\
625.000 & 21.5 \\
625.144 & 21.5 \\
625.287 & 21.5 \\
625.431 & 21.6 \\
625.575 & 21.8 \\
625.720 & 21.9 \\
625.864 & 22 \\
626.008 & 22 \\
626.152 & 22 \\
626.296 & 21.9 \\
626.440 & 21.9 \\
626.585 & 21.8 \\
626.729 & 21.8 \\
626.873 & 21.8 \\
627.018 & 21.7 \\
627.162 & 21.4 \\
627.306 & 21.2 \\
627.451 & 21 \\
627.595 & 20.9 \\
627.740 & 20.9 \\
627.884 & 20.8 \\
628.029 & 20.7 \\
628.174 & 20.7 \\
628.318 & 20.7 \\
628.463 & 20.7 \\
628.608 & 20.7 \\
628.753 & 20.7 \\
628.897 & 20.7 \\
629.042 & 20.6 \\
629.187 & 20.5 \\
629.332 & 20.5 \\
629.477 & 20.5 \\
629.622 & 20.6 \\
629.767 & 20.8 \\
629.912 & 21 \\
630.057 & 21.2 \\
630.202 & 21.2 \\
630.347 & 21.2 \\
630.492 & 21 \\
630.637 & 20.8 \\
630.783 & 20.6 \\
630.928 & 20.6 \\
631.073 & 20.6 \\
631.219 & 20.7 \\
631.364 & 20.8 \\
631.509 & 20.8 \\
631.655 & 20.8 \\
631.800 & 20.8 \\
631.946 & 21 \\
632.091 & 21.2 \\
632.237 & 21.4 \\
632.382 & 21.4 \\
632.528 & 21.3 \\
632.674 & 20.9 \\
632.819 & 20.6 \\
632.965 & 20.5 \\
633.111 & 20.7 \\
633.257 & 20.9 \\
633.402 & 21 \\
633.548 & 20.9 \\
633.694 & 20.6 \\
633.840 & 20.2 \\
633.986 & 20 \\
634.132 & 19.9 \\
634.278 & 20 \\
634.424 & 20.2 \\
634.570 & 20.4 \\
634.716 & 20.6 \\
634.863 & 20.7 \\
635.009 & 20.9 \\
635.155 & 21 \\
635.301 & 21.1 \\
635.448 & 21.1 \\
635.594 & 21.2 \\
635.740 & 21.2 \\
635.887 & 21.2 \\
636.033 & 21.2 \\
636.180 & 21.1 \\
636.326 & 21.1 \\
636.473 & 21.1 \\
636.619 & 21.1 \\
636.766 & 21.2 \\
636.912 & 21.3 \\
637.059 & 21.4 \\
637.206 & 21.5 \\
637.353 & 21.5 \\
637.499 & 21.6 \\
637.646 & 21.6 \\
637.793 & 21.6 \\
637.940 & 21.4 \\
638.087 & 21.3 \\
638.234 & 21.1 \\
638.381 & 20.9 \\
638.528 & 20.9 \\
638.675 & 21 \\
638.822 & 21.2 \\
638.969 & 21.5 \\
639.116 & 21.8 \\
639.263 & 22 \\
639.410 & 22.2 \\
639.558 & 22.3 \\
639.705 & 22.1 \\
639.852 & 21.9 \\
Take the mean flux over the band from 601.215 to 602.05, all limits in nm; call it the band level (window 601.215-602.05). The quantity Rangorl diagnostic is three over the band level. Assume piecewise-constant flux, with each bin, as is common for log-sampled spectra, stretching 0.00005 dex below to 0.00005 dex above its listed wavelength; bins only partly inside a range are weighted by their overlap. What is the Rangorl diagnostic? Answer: 0.139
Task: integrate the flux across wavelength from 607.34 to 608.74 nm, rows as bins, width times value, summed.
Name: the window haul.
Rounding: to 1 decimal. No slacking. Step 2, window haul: 30.7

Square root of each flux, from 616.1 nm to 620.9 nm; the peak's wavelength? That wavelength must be 620.840 nm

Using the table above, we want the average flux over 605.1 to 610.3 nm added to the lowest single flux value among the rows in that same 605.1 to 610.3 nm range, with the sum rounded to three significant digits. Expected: 41.9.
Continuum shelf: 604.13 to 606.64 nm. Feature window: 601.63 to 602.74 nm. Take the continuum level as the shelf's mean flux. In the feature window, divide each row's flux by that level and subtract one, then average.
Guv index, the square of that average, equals 0.0010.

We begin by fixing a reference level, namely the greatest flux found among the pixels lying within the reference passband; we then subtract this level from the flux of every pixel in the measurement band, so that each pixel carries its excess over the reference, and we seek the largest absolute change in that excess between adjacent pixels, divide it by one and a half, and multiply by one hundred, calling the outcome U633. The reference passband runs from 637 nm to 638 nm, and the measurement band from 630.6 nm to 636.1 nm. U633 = 27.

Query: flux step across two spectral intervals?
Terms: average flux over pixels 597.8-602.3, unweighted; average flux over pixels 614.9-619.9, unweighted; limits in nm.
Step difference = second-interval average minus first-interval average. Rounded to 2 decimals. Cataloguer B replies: -0.02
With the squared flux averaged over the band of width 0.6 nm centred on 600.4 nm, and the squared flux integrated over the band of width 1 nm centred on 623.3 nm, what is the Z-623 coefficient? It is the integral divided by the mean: 0.80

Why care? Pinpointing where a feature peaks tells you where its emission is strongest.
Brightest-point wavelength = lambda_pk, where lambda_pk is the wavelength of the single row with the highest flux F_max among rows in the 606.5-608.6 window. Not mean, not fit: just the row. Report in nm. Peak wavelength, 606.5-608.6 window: 607.687 nm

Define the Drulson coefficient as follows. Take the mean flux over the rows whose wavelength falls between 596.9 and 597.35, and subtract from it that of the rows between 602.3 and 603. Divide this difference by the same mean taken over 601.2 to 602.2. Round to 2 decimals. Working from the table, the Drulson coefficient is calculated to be 0.01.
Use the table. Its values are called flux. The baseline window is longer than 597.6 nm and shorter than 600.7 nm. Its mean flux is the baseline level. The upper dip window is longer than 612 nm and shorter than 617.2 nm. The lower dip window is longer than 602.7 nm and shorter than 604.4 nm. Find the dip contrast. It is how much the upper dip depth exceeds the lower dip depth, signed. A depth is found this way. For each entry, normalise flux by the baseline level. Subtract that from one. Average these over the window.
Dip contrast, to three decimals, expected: -0.038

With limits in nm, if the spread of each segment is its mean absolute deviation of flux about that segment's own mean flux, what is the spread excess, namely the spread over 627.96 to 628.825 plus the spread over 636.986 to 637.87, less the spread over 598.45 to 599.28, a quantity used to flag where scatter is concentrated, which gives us -0.02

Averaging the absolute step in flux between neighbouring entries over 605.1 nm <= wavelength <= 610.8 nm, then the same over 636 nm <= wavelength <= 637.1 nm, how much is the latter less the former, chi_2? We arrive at -0.10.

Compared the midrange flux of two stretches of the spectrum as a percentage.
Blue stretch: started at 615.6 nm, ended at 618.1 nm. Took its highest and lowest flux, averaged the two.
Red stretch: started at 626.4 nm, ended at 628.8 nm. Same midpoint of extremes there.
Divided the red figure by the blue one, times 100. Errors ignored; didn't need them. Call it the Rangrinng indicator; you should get 100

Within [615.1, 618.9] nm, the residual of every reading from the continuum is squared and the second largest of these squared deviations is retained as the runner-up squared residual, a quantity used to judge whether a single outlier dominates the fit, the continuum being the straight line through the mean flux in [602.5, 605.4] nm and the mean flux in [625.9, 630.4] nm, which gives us 1.3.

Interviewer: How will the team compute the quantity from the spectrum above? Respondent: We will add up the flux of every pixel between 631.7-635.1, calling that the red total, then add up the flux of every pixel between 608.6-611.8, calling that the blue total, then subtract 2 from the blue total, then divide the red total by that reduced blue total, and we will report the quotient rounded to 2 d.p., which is 0.98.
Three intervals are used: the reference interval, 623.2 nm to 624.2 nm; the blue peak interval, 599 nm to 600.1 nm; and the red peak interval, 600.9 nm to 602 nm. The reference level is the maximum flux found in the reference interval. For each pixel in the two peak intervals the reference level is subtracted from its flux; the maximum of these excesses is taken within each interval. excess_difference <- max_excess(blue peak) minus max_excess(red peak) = -0.4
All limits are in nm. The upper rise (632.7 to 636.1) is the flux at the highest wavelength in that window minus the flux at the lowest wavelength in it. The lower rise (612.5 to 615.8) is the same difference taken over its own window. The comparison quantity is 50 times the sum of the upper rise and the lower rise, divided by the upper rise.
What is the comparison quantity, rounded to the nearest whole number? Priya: 133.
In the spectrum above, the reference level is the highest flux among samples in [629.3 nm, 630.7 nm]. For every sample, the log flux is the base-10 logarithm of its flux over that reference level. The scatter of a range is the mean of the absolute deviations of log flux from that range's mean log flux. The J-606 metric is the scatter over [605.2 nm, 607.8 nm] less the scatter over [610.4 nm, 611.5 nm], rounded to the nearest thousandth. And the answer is -0.006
